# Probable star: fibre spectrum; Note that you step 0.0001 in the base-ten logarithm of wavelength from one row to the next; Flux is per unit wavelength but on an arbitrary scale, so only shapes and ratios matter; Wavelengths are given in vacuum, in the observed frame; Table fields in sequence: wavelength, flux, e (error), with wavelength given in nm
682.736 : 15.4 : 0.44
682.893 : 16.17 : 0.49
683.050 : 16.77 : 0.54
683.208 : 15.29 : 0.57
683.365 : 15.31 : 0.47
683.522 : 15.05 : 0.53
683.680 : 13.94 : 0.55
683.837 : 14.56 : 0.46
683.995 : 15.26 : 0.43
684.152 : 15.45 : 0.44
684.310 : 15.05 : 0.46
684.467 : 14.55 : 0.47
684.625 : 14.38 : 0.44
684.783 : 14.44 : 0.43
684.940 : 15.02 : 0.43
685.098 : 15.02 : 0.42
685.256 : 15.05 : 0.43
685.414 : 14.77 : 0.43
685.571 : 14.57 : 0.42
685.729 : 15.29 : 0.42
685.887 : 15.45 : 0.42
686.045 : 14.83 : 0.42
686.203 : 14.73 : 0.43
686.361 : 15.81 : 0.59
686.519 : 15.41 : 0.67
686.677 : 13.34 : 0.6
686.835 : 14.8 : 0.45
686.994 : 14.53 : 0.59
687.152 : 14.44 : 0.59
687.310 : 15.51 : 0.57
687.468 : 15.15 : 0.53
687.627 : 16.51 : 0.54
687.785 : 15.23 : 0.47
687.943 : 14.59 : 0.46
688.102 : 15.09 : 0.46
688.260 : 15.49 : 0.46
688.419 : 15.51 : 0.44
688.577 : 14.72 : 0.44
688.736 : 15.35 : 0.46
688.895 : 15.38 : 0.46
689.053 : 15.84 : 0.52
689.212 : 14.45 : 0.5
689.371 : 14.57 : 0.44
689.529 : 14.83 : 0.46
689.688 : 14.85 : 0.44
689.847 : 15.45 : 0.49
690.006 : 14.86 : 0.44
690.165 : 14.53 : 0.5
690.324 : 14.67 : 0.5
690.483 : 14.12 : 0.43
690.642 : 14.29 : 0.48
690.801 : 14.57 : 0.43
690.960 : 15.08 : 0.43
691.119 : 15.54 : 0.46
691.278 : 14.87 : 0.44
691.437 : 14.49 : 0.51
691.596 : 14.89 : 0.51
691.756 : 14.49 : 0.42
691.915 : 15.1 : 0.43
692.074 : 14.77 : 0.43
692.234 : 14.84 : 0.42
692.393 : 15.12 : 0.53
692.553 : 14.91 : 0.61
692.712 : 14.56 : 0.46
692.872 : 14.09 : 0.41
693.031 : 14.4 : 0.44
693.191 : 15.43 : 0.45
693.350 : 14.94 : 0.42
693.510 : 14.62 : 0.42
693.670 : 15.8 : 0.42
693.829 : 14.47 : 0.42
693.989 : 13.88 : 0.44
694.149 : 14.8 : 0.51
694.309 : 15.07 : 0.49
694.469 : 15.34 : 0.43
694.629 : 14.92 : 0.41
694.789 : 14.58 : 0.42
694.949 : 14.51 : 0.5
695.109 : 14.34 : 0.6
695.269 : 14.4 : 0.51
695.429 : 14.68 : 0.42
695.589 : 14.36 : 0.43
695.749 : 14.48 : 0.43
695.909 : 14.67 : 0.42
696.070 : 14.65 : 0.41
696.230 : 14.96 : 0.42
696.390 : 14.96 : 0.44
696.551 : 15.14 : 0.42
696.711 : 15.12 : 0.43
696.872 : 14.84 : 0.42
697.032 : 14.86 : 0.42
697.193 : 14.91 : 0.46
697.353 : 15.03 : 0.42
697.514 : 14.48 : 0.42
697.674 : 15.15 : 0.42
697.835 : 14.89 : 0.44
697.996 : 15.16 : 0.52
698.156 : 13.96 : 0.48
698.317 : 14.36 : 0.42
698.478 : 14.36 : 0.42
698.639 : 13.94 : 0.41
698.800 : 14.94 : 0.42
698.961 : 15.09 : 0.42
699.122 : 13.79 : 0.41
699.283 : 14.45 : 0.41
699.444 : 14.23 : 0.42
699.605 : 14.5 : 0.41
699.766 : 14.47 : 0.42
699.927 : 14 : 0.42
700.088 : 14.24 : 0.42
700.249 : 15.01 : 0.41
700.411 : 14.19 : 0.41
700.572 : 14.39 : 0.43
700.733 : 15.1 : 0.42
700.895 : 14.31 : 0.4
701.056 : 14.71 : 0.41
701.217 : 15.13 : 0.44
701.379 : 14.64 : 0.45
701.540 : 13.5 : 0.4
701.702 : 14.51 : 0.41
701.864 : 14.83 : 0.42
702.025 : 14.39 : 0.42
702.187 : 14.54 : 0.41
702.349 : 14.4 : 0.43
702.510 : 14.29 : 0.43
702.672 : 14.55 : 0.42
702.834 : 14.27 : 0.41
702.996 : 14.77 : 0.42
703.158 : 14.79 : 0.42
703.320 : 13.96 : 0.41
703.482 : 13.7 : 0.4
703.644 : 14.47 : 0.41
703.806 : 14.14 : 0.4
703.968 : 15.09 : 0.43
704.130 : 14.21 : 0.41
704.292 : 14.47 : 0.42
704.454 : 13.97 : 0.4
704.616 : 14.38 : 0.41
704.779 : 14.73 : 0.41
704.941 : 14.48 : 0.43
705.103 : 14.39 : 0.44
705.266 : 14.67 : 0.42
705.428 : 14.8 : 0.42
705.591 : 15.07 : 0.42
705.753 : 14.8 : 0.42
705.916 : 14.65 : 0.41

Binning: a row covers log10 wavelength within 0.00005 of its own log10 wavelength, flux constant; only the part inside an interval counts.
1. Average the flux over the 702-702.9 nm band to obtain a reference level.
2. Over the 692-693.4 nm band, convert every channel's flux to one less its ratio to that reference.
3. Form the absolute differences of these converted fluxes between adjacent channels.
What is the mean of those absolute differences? 0.0279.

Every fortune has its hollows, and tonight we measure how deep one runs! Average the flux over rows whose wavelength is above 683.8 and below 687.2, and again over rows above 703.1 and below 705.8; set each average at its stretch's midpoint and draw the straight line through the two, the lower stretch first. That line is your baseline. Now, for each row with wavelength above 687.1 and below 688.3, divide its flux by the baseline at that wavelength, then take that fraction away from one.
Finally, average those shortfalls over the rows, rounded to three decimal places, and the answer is -0.030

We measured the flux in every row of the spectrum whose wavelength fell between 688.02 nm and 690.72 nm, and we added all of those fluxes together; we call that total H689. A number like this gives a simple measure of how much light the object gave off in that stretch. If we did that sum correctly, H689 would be 254.0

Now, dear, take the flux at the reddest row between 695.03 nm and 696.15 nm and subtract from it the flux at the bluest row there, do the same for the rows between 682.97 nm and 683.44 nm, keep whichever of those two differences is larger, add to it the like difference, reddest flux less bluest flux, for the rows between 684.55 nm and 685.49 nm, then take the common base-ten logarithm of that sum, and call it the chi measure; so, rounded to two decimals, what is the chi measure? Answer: -0.15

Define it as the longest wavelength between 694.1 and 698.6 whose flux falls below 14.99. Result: 698.478 nm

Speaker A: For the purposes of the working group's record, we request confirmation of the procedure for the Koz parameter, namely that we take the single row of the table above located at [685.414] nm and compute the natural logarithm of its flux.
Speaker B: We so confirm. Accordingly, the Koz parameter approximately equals 2.69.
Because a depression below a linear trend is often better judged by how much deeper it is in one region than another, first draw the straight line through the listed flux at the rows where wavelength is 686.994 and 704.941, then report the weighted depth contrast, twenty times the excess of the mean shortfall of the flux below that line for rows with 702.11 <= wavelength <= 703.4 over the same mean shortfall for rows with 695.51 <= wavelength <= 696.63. 6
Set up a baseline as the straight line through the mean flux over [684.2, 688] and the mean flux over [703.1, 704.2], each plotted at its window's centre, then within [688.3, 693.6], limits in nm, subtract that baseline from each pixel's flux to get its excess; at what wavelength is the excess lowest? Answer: 690.483 nm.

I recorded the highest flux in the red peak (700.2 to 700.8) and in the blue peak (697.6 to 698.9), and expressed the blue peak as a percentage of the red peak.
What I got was 100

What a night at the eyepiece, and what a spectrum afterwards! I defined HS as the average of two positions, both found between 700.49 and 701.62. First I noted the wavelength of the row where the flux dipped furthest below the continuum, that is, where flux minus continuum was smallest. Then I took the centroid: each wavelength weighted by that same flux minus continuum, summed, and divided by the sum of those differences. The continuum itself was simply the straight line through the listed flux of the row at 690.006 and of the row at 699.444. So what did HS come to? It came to 701.23 nm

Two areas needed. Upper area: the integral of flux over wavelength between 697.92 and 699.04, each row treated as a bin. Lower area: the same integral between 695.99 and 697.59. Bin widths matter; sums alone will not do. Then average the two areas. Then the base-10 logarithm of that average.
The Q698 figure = 1.30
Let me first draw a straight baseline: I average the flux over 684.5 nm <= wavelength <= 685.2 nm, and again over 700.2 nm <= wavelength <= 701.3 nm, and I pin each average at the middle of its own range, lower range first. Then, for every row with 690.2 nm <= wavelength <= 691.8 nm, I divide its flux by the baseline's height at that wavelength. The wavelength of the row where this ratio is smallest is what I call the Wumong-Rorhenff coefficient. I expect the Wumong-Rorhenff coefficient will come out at 690.483 nm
